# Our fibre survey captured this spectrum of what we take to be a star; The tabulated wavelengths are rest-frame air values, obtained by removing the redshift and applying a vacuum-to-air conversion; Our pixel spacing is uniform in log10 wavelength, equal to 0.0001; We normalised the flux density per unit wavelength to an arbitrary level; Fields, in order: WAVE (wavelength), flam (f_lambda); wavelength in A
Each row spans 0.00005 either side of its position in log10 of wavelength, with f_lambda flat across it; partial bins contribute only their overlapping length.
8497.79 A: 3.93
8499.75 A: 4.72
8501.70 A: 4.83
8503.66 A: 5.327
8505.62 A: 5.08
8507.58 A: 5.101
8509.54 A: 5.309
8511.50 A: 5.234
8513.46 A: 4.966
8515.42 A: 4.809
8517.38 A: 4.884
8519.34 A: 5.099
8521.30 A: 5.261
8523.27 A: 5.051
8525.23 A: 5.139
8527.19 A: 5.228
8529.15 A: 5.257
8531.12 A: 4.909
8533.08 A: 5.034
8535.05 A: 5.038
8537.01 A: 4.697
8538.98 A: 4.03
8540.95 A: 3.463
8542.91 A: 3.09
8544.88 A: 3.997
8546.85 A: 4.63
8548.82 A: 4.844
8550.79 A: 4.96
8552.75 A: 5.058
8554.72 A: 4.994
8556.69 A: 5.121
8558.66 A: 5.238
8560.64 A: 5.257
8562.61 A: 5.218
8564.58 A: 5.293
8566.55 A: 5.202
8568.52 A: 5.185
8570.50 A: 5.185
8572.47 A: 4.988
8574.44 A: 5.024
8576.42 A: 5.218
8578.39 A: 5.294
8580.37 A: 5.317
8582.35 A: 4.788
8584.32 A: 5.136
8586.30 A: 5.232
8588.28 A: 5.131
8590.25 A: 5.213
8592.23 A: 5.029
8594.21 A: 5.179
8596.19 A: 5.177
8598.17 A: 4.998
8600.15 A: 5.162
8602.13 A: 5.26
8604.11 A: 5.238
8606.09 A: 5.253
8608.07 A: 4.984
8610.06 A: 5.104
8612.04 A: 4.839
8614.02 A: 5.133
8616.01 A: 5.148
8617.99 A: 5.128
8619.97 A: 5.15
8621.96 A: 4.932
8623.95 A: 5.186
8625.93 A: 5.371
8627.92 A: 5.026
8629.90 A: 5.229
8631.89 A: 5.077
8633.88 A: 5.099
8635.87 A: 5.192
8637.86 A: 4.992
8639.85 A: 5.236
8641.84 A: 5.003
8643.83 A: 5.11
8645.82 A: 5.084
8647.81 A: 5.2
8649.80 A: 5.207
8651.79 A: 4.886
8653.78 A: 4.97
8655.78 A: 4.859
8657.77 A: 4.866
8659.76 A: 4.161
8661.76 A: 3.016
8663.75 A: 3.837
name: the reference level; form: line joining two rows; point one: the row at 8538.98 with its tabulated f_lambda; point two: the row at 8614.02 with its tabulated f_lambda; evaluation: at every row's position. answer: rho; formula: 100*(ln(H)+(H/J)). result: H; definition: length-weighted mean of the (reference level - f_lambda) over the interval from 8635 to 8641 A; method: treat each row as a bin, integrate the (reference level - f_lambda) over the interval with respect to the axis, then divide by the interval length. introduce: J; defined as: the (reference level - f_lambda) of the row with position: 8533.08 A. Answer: -137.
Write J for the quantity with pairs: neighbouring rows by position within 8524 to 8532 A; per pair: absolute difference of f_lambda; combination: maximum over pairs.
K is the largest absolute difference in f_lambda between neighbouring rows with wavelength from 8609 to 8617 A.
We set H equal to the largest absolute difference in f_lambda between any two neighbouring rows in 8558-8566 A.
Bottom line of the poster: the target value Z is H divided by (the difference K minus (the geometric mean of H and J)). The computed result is 0.57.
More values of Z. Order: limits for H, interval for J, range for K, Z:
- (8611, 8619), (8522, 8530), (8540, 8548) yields 0.39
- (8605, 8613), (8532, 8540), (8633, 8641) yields -1.50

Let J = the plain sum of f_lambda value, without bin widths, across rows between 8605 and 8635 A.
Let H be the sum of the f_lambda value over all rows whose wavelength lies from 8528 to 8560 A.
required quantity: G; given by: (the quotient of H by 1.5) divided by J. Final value 0.6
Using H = 74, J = 77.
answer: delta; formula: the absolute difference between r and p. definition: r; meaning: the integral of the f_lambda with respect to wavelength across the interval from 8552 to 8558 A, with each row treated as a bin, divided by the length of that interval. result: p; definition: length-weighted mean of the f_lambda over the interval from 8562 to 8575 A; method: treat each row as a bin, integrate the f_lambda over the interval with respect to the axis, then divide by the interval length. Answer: 0.09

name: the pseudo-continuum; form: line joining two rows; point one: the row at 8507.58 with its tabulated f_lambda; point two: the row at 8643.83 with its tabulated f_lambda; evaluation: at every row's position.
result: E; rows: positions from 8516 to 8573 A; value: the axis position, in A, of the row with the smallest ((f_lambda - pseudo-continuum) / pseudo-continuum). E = 8542.91 A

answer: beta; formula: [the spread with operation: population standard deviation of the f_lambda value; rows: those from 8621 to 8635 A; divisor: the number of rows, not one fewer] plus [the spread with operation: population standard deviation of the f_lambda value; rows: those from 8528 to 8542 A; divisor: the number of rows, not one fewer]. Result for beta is 0.73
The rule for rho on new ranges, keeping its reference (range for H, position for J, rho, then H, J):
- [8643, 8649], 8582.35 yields -465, 0.47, -0.1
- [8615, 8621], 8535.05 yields -303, 0.05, -1.1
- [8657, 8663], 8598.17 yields -1812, 1.83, -0.1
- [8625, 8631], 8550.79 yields -219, 0.13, -0.8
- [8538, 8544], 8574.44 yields -175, 0.52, -0.5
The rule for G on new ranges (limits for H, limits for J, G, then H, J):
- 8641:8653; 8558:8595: 0.2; 30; 98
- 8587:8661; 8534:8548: 4.3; 188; 29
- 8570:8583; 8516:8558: 0.2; 36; 100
